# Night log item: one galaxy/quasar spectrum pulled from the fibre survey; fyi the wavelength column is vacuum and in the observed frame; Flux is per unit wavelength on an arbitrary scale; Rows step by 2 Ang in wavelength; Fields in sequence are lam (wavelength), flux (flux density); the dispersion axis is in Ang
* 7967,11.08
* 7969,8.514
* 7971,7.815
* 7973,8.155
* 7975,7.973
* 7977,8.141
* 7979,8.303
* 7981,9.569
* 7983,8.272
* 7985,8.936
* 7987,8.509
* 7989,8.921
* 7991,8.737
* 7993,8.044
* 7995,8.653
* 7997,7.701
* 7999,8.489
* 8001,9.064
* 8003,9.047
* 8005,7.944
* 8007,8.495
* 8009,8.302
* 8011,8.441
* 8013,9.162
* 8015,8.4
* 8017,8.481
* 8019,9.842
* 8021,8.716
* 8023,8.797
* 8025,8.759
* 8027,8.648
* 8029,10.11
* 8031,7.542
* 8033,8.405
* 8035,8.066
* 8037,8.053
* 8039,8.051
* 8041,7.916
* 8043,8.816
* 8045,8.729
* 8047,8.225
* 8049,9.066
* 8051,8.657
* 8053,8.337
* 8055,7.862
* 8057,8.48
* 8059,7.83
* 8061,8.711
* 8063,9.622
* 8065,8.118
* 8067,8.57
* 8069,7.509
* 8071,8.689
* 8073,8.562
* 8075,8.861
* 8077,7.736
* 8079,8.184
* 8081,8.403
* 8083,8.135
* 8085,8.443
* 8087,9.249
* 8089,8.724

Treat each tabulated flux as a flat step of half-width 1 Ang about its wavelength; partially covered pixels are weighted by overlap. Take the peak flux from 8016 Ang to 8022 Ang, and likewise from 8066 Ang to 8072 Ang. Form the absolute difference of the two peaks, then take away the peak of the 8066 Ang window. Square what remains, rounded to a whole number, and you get 57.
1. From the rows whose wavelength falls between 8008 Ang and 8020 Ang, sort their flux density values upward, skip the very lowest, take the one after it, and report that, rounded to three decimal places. 8.400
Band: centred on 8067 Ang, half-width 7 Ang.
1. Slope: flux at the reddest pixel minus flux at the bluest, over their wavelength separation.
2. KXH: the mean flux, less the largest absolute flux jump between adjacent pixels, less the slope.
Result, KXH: 7.0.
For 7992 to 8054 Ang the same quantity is 6.0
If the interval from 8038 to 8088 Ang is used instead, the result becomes 6.9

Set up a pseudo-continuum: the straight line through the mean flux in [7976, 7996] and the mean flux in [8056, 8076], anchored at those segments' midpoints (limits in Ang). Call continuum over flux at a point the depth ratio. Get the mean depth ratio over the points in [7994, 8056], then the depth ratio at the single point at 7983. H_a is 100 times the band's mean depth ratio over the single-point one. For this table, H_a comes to 97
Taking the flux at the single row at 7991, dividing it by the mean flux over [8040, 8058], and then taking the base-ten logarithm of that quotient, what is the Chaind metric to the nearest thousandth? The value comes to 0.014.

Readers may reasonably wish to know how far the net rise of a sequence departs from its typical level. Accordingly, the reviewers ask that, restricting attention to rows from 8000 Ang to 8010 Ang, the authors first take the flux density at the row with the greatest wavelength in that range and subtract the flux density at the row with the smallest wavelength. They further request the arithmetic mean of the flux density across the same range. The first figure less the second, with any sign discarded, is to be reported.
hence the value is 9.3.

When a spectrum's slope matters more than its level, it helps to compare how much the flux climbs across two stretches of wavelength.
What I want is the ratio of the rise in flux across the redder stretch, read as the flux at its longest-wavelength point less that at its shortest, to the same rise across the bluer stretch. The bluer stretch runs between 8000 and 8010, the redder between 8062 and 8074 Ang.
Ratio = 1.4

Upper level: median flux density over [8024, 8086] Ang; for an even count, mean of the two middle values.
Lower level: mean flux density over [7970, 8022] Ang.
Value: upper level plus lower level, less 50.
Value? -33.05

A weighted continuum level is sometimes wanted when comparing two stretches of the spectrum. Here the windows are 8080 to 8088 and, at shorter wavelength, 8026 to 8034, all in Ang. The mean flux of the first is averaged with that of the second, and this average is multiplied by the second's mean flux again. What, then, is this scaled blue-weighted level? 74.8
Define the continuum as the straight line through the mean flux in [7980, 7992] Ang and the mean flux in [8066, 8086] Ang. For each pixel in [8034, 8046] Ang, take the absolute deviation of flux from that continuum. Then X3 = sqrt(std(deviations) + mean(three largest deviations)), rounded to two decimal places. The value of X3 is 0.80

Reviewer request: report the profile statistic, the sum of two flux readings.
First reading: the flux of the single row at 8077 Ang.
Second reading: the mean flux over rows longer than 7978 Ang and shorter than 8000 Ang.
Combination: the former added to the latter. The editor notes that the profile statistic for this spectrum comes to 16.3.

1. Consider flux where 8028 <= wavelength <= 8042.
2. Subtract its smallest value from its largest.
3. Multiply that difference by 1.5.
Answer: 3.9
